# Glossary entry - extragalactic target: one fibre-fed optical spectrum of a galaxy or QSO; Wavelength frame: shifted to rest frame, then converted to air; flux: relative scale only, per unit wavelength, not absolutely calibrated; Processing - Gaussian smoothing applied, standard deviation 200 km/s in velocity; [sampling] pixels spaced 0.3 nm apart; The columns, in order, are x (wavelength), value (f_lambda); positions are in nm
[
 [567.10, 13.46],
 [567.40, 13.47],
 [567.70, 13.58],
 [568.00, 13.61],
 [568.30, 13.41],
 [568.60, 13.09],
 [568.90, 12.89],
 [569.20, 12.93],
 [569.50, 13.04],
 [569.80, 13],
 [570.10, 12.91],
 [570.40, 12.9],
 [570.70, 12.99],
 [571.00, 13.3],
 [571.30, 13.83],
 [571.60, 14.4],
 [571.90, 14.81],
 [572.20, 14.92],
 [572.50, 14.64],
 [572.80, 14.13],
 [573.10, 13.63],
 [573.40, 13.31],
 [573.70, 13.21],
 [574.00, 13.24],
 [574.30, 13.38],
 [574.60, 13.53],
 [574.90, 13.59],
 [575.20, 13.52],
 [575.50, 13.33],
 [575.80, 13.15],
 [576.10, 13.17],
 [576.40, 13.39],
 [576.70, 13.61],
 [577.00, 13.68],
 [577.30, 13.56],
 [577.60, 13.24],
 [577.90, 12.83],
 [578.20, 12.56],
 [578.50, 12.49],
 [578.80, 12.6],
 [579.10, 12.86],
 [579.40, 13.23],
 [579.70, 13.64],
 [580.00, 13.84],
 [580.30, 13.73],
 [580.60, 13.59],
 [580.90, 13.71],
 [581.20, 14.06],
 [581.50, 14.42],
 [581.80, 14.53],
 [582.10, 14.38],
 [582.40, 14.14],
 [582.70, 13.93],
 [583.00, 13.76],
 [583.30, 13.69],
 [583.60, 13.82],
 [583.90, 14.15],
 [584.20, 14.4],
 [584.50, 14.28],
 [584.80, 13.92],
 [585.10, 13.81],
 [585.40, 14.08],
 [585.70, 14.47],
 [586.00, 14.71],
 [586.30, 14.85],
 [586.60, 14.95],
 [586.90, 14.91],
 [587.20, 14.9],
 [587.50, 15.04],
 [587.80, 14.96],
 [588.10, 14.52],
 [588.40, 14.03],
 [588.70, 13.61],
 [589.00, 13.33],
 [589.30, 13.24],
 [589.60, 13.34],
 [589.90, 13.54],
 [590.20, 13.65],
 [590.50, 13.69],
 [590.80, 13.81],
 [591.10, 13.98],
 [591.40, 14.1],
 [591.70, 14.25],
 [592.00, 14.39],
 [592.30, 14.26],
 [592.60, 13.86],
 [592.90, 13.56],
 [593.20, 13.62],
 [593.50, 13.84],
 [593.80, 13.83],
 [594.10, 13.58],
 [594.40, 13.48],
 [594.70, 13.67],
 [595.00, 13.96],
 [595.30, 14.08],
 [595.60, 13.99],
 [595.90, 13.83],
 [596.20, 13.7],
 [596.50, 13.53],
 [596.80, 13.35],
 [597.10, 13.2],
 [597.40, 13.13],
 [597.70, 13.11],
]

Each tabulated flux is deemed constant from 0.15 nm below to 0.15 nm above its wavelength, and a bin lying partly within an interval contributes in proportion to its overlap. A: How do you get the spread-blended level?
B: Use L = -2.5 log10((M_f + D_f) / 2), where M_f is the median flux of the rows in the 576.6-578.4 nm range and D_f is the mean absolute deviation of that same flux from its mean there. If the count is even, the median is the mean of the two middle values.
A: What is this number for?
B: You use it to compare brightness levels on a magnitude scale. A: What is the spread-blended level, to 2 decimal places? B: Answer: -2.09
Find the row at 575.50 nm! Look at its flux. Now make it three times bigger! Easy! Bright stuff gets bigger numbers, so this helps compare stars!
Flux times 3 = 40.0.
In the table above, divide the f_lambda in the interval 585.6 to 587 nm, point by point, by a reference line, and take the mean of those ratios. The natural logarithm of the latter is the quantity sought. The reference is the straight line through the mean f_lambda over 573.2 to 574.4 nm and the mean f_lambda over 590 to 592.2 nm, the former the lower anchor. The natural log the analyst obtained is 0.07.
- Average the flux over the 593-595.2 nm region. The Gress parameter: 13.7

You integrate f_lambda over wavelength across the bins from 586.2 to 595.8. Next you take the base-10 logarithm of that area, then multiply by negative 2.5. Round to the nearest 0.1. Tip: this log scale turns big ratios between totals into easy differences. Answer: -5.3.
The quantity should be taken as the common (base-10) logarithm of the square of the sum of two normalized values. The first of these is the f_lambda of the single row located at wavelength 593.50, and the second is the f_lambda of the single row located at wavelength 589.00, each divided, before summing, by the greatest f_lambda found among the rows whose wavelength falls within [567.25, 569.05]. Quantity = 0.60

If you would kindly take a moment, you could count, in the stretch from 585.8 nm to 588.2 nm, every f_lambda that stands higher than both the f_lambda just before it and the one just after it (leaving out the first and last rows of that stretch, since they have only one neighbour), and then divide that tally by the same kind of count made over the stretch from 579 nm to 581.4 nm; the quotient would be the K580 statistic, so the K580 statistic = 2.0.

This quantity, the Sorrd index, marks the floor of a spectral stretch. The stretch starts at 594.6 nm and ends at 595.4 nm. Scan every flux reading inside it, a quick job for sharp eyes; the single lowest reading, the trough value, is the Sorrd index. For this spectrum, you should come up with 13.67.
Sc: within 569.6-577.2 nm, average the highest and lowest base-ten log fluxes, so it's 1.142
